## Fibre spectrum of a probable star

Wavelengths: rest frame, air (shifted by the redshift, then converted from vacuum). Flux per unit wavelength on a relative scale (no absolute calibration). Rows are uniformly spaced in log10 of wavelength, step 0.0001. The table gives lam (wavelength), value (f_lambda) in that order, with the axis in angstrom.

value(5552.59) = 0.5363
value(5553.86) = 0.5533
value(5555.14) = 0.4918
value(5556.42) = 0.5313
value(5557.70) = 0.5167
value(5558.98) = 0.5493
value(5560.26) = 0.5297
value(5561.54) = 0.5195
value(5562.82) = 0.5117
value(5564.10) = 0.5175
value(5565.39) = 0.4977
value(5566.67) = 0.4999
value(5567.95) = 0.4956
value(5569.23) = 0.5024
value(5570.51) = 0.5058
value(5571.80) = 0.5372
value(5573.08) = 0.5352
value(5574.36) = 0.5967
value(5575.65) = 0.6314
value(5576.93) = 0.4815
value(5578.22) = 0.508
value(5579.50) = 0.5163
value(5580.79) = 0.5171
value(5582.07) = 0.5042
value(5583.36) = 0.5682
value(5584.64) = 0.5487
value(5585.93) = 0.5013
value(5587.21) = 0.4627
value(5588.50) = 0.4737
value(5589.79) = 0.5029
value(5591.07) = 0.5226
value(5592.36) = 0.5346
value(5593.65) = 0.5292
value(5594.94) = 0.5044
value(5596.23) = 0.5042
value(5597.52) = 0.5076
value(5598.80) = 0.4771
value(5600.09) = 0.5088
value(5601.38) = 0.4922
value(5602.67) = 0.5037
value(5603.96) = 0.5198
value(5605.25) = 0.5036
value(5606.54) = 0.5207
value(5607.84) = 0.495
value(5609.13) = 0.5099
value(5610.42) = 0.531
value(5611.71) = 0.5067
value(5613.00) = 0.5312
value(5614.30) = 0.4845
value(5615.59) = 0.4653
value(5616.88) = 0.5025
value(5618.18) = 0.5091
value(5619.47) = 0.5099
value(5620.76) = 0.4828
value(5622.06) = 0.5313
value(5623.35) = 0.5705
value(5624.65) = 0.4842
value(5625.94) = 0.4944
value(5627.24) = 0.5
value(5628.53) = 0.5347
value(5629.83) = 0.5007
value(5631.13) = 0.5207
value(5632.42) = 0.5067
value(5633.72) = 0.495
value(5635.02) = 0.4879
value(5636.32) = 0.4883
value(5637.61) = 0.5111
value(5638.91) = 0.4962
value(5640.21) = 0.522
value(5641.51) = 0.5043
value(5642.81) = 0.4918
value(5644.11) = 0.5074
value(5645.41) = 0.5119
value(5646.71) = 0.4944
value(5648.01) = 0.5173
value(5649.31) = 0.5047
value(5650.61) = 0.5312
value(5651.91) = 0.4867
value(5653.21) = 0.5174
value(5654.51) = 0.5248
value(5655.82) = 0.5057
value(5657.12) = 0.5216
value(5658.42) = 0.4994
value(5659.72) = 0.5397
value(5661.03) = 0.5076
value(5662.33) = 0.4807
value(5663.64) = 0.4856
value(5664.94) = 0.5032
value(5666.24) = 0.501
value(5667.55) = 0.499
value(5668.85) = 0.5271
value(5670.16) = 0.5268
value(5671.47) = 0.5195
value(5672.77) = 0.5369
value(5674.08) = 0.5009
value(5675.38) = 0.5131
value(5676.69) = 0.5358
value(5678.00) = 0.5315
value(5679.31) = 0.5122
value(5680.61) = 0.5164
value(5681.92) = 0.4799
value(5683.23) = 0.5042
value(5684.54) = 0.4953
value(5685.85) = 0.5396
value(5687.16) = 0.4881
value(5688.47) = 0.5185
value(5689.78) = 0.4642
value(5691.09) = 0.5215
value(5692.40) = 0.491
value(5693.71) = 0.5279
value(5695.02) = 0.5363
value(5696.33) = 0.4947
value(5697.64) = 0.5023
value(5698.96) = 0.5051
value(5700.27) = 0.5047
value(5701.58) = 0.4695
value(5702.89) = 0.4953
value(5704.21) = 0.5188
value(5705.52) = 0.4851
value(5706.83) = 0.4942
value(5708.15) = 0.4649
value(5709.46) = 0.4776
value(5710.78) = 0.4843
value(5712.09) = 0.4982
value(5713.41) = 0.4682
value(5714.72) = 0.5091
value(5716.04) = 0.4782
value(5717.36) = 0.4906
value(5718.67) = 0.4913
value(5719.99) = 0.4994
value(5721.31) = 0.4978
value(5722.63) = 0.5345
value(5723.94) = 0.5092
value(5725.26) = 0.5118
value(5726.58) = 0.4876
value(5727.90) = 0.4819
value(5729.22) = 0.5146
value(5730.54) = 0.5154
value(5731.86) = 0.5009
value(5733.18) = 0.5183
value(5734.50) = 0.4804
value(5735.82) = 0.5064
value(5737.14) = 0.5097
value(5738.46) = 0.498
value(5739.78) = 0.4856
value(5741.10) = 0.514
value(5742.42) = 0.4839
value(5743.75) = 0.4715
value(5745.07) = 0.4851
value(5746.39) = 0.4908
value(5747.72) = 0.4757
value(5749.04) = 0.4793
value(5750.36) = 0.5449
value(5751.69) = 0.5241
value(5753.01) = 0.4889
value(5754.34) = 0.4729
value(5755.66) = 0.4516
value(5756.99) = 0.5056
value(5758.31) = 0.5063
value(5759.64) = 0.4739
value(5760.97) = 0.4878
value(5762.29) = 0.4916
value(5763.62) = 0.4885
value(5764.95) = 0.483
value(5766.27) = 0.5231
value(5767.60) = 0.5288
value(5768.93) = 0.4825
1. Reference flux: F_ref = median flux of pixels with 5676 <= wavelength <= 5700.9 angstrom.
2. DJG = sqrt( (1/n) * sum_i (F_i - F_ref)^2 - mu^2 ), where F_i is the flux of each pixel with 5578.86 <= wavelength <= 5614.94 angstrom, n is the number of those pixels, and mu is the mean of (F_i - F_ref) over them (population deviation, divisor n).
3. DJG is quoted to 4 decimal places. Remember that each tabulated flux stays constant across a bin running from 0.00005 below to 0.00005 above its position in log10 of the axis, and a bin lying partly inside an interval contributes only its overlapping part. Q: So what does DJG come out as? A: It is 0.0218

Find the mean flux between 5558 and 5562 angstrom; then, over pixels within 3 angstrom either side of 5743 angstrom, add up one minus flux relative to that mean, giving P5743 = 0.33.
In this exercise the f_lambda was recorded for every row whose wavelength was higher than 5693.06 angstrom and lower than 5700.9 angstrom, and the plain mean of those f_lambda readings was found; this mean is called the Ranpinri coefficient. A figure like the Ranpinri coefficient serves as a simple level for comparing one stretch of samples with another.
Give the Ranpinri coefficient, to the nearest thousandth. 0.512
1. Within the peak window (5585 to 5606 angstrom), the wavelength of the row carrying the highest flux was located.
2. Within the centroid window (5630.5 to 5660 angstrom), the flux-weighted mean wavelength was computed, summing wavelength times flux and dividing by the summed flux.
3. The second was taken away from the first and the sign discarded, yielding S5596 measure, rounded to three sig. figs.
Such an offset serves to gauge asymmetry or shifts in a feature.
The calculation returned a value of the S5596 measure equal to 53.1 angstrom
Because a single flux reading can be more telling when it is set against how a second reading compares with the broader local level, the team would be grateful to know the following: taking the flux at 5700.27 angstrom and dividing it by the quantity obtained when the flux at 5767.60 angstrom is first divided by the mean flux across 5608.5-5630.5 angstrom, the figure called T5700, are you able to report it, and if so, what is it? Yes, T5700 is 0.486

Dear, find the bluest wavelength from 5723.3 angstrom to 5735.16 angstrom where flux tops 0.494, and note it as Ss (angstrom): 5723.94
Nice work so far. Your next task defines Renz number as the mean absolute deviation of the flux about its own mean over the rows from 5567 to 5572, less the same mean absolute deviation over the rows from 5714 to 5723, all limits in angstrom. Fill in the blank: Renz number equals 0.0011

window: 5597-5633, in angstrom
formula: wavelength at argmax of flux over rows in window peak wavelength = 5623.35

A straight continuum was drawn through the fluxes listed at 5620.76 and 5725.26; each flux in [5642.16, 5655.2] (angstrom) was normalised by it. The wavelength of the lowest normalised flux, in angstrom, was 5651.91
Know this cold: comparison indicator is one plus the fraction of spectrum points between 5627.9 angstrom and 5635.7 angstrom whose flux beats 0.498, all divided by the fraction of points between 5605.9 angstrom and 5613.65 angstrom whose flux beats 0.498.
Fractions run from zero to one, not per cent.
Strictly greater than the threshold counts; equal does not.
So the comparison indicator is 2.00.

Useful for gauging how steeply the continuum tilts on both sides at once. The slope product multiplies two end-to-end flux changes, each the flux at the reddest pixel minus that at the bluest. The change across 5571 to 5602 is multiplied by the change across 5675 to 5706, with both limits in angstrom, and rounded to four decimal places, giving 0.0013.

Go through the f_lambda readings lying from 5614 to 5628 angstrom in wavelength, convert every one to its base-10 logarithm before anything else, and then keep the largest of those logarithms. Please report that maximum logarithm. -0.24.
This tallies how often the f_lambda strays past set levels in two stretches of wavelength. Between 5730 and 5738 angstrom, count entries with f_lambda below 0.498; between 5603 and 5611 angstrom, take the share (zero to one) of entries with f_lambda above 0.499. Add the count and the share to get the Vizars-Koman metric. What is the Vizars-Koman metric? 1.8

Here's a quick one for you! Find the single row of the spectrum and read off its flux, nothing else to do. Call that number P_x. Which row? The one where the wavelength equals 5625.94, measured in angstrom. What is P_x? 0.4944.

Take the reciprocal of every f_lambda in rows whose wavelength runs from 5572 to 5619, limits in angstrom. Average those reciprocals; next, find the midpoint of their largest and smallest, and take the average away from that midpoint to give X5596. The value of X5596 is -0.079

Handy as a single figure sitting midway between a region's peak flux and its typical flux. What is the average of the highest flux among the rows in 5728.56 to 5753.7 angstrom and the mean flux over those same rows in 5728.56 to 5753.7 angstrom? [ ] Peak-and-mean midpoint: 0.522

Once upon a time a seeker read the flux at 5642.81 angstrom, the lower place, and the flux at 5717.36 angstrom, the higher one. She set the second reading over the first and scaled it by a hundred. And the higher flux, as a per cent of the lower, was 100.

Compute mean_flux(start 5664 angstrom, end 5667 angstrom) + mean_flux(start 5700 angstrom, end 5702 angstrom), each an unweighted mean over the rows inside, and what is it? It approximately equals 0.99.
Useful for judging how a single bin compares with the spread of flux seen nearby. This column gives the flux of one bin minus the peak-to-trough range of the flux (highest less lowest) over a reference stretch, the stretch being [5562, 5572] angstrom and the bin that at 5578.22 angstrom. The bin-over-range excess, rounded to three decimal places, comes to 0.466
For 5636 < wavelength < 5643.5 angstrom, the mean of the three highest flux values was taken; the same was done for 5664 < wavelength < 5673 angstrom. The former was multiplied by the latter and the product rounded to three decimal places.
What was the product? 0.272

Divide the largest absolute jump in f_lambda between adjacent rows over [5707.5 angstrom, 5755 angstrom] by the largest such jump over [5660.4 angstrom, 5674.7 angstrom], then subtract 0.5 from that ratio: 1.3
